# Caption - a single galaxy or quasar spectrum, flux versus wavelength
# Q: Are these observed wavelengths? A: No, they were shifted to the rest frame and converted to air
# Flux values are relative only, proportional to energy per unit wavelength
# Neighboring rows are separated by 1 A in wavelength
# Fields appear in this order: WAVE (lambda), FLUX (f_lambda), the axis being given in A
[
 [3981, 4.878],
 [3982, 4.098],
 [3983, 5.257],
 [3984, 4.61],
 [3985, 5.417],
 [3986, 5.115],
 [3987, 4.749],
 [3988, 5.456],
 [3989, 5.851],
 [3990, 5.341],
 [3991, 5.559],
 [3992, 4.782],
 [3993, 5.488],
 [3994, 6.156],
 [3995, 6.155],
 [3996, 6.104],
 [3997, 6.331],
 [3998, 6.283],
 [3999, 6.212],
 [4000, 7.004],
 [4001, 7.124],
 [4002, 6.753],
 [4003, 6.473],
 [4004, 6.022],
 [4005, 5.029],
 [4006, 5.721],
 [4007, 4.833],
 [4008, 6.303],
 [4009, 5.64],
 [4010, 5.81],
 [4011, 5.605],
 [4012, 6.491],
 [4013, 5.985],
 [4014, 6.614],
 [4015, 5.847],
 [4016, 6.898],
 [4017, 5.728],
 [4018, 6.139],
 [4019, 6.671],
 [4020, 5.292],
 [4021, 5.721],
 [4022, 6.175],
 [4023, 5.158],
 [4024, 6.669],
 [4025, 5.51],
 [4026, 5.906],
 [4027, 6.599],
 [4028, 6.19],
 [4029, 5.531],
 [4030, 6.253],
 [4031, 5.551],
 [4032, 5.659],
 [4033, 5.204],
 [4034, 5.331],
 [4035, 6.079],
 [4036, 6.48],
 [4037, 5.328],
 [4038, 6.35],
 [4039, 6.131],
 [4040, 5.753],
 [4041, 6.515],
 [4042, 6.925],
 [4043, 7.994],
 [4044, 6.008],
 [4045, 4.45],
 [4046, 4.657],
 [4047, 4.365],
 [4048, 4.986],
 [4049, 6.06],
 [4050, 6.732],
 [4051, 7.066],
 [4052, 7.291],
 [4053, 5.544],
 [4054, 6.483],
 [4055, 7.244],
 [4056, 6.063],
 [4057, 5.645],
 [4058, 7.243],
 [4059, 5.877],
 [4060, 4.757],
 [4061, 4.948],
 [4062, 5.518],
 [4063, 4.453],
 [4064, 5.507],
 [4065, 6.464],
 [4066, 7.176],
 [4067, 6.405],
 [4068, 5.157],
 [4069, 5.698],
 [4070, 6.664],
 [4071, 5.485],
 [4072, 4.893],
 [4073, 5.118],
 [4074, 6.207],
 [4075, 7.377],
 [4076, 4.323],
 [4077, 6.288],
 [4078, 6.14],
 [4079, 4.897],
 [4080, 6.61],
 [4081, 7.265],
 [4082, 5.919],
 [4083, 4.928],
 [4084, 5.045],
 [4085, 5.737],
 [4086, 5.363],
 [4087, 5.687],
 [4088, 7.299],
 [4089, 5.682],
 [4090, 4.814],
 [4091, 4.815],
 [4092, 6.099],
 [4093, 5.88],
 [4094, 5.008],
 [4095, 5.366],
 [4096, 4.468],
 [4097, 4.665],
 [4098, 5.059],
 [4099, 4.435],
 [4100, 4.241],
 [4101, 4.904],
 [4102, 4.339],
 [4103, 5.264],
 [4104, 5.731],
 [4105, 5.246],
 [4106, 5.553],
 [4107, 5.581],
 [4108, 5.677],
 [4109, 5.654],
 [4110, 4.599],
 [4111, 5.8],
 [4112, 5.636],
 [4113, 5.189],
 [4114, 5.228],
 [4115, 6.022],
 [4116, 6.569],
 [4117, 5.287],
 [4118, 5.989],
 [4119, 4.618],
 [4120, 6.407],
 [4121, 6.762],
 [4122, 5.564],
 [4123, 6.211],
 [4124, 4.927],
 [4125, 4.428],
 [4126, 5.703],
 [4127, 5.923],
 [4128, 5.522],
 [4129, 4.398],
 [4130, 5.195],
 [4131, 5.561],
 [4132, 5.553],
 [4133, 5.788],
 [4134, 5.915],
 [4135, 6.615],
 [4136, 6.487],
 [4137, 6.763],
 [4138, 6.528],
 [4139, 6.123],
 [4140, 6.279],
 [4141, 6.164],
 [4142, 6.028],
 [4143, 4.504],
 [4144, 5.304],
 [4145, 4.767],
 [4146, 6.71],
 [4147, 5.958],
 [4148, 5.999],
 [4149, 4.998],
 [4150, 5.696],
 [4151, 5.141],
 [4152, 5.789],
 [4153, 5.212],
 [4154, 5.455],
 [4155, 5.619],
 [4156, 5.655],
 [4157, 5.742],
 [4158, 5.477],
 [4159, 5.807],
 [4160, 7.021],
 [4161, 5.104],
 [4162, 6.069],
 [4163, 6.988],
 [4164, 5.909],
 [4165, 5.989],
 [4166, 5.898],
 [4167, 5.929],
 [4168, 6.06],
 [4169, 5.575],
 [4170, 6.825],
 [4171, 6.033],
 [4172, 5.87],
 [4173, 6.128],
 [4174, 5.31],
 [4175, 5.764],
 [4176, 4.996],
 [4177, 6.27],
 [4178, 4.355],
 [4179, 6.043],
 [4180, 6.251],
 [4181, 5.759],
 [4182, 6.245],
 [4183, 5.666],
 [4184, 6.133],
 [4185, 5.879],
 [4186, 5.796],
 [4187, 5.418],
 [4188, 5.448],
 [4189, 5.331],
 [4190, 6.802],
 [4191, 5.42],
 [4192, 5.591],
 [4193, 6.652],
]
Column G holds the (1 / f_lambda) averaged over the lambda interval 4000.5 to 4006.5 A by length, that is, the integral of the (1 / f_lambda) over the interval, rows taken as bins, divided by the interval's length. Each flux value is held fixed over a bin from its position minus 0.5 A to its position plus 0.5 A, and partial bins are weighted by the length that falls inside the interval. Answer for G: 0.164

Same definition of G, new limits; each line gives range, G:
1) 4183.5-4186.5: 0.169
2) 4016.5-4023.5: 0.172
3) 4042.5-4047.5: 0.192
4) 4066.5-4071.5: 0.172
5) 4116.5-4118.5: 0.178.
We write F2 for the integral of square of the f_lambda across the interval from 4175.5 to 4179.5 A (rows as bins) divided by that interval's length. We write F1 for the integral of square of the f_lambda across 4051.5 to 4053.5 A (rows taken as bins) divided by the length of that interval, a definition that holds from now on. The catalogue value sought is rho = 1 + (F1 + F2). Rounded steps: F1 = 41.9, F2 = 29.9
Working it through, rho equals 73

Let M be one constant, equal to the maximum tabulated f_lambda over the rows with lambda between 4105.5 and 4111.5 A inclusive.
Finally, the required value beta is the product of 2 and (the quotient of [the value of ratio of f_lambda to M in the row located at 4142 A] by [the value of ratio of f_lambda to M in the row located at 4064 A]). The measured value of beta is 2.2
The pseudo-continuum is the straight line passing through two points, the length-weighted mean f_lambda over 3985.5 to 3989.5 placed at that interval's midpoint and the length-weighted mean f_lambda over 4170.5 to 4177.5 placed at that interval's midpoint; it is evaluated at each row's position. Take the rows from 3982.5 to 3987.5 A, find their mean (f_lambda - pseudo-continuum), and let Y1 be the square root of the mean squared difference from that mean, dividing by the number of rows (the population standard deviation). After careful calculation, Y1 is 0.31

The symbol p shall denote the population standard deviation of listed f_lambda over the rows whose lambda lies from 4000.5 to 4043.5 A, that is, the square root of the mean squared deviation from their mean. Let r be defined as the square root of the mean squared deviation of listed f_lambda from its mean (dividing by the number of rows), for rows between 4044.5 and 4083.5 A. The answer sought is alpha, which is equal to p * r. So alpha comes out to 0.584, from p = 0.63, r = 0.93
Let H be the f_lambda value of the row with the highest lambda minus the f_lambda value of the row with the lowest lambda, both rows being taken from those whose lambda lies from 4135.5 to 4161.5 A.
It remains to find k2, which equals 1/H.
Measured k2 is -0.7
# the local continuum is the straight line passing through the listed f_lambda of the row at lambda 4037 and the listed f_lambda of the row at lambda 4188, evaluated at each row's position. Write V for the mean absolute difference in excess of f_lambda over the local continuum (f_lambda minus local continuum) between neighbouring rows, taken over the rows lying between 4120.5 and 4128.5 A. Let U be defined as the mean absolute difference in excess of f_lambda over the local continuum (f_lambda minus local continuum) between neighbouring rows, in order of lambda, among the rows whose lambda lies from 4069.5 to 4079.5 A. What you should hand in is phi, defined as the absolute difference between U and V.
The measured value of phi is 0.40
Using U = 1.19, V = 0.79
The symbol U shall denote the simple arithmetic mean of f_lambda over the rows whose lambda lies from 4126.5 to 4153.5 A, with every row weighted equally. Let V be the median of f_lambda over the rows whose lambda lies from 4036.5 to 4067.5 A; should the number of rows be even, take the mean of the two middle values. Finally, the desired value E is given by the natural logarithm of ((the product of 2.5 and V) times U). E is 4.47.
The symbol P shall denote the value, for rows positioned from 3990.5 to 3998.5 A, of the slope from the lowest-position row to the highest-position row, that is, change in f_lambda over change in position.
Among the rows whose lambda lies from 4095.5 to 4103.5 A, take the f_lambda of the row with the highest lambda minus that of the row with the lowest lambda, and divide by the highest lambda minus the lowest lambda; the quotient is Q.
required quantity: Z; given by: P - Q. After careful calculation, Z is -0.01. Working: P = 0.10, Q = 0.114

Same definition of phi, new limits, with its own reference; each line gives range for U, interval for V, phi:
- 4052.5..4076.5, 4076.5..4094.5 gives 0.16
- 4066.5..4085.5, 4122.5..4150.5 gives 0.47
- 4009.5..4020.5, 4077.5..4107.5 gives 0.06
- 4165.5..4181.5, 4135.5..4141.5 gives 0.48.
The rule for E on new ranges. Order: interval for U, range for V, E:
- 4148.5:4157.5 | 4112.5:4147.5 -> 4.39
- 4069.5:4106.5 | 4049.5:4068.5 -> 4.42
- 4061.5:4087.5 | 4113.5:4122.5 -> 4.46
